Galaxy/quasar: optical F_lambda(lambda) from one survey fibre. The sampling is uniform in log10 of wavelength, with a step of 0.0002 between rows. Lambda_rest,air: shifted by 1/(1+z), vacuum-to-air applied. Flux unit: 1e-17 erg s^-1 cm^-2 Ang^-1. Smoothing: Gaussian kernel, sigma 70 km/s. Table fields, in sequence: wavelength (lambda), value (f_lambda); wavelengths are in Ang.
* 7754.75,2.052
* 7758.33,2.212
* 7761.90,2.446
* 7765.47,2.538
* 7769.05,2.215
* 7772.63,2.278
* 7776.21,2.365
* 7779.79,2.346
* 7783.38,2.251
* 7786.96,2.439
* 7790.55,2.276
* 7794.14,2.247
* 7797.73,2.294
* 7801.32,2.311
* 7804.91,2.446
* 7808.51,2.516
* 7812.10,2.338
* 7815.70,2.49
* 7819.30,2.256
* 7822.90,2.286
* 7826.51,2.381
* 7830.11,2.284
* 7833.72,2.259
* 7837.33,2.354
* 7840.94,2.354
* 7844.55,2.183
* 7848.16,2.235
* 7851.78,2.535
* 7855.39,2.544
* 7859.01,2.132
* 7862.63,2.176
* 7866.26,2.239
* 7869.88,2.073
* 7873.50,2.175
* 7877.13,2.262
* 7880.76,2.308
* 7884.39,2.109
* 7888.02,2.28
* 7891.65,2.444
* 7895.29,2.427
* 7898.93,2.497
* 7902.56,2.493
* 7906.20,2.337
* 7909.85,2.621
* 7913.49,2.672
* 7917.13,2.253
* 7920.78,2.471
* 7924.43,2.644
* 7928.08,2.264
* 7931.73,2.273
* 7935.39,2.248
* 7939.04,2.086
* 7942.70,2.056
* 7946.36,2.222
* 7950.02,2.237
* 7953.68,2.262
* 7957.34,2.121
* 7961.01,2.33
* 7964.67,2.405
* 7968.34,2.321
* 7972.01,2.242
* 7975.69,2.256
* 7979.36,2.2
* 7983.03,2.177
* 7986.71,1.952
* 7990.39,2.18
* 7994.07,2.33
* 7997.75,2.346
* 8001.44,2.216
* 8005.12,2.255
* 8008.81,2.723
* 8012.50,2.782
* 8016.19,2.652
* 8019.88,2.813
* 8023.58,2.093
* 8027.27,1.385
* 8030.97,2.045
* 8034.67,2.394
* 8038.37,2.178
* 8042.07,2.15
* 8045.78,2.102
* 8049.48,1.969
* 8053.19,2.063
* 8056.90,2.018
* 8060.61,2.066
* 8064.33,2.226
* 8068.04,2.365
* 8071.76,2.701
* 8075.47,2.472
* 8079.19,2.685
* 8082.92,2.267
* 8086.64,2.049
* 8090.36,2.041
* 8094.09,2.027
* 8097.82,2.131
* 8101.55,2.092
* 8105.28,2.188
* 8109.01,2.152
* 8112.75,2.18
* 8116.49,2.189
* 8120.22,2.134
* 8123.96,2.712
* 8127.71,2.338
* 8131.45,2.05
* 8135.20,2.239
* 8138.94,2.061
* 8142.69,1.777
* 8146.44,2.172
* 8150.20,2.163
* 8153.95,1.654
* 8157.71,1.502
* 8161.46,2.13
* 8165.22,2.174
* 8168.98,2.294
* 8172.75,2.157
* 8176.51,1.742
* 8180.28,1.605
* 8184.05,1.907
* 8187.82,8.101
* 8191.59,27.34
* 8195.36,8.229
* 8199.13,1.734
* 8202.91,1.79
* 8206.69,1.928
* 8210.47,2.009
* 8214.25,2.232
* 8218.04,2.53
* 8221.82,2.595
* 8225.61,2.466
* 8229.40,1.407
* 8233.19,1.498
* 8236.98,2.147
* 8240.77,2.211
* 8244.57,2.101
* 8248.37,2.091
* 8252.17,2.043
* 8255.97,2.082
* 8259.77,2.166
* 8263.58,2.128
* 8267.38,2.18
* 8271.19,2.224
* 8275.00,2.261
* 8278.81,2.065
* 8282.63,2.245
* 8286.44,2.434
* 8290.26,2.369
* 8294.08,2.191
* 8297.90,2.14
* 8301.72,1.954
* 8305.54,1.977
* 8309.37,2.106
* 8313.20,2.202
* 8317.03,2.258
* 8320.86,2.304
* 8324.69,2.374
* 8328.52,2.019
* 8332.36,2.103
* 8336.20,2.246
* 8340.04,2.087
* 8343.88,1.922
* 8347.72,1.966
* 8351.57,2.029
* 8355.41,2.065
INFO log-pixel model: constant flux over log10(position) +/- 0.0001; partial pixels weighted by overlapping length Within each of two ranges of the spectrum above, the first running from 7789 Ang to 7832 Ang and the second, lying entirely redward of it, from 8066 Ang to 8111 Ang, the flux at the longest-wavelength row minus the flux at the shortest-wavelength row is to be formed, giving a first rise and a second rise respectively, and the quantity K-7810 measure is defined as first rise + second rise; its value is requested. -0.2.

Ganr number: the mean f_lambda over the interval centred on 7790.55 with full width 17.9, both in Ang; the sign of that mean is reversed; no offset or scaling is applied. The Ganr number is -2.30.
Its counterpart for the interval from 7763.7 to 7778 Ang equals -2.35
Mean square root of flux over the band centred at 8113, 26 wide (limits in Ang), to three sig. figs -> 1.49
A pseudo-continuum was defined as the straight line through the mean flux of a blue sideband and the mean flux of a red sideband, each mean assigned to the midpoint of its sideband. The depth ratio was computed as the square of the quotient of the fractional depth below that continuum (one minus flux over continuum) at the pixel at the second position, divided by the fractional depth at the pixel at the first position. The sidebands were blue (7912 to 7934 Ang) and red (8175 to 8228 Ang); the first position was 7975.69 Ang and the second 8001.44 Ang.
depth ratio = 1.7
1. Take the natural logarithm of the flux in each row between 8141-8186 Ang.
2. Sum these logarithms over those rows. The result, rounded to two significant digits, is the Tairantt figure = 7.8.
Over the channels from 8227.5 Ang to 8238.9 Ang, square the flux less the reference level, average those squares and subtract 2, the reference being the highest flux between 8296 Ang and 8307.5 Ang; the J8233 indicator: -1.68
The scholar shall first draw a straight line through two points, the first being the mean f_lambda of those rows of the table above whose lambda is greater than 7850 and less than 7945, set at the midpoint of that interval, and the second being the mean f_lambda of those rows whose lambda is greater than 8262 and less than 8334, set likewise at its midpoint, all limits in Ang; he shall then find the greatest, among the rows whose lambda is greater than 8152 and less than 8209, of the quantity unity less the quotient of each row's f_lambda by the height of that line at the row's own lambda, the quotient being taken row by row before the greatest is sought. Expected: 0.329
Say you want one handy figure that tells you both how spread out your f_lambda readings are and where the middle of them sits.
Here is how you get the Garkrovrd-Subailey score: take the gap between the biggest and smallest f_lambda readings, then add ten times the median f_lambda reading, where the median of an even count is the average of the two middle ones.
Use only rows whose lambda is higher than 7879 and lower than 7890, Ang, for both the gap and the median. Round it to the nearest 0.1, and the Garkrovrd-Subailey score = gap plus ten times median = 23.0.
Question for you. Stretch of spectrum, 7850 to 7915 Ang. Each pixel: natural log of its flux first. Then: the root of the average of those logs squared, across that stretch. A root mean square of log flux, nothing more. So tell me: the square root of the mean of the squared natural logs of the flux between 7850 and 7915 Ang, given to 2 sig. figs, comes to 0.86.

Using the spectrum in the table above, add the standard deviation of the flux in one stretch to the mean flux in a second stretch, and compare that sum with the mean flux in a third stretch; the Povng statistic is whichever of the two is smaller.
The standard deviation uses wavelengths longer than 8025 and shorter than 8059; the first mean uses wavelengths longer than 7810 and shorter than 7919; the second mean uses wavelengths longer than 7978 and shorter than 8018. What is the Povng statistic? 2.35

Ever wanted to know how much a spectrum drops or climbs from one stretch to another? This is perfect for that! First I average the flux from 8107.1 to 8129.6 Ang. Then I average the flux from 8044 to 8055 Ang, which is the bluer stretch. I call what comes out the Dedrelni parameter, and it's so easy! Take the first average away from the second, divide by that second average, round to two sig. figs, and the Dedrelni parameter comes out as -0.12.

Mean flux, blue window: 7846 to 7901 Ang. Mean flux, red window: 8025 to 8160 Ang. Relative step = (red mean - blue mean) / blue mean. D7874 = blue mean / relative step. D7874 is -33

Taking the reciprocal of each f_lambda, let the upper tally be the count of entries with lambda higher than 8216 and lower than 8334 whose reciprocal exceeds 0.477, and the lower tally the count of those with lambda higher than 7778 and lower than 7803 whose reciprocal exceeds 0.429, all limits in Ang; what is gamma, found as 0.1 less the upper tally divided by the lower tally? -1.7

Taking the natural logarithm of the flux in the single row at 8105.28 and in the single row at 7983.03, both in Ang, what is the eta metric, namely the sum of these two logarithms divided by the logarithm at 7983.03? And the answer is 2.01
